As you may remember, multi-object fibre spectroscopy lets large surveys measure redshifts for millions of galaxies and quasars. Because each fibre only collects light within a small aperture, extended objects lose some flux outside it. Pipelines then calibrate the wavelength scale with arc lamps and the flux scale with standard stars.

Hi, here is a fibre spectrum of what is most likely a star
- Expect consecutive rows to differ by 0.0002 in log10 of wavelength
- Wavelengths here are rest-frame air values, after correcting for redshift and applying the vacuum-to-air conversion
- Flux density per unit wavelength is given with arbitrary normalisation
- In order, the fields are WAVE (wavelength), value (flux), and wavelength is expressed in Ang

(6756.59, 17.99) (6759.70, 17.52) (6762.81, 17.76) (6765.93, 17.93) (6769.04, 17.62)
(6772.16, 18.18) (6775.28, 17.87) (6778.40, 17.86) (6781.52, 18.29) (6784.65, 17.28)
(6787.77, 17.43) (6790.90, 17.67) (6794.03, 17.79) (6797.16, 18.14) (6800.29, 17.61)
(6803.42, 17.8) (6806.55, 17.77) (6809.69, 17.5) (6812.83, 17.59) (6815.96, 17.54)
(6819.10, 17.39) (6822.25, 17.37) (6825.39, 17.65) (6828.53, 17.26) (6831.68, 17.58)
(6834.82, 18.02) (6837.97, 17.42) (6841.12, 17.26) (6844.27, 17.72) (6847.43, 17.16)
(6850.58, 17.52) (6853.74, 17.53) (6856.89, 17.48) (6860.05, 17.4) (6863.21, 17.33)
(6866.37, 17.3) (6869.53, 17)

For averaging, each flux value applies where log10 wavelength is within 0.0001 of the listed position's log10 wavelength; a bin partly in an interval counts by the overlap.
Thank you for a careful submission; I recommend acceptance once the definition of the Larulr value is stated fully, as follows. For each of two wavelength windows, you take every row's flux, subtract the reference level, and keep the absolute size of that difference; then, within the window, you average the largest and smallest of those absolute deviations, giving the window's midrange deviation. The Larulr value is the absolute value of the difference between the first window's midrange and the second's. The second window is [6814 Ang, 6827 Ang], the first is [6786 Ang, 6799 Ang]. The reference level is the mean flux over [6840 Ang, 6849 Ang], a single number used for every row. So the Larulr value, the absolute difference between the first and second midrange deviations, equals 0.27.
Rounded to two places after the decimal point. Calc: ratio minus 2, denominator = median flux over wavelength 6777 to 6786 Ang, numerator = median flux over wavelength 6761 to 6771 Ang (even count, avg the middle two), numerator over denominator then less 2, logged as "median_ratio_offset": -1.01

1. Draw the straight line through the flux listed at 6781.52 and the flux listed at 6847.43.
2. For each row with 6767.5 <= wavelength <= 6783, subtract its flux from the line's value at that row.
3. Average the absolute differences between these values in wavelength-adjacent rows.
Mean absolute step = 0.35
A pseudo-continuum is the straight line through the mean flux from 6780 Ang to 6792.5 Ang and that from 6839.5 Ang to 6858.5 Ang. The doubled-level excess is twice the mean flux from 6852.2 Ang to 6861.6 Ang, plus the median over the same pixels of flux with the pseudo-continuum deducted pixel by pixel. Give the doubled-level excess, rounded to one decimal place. 35.0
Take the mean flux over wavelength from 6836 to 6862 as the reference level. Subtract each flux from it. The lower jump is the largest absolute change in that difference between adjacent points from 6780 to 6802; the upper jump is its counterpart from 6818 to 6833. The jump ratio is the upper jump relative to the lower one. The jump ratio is 0.4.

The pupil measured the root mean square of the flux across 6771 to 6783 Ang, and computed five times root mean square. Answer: 90.3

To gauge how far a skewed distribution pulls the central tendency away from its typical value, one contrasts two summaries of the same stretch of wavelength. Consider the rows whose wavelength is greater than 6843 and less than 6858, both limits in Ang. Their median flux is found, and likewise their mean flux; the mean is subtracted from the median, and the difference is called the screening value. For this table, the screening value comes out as 0.04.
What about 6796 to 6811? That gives 0.01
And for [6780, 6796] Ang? -0.02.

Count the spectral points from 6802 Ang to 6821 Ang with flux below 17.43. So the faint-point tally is 1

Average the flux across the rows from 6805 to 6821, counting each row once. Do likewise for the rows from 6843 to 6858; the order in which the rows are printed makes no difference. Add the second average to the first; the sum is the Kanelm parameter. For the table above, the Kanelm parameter 35.0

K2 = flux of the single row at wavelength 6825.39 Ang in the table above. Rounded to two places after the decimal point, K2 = 17.65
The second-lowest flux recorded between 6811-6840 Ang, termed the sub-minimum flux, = 17.37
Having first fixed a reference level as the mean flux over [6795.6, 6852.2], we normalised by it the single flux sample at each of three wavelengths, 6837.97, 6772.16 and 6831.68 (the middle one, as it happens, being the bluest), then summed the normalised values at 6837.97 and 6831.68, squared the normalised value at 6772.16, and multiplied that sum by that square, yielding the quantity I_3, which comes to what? 2.13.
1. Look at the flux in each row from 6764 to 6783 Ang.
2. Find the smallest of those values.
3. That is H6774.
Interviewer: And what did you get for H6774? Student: 17.62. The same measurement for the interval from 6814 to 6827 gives 17.37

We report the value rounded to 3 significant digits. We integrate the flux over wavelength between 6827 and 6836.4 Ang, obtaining 166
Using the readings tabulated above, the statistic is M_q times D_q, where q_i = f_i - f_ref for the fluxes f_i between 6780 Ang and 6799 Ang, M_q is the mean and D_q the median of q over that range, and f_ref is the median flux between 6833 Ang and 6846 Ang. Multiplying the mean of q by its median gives 0.031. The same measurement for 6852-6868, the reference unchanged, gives 0.028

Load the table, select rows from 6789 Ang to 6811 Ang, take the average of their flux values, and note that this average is 17.75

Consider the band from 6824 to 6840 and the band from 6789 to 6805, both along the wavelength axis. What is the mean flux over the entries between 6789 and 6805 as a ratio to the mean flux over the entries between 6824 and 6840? 1.01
